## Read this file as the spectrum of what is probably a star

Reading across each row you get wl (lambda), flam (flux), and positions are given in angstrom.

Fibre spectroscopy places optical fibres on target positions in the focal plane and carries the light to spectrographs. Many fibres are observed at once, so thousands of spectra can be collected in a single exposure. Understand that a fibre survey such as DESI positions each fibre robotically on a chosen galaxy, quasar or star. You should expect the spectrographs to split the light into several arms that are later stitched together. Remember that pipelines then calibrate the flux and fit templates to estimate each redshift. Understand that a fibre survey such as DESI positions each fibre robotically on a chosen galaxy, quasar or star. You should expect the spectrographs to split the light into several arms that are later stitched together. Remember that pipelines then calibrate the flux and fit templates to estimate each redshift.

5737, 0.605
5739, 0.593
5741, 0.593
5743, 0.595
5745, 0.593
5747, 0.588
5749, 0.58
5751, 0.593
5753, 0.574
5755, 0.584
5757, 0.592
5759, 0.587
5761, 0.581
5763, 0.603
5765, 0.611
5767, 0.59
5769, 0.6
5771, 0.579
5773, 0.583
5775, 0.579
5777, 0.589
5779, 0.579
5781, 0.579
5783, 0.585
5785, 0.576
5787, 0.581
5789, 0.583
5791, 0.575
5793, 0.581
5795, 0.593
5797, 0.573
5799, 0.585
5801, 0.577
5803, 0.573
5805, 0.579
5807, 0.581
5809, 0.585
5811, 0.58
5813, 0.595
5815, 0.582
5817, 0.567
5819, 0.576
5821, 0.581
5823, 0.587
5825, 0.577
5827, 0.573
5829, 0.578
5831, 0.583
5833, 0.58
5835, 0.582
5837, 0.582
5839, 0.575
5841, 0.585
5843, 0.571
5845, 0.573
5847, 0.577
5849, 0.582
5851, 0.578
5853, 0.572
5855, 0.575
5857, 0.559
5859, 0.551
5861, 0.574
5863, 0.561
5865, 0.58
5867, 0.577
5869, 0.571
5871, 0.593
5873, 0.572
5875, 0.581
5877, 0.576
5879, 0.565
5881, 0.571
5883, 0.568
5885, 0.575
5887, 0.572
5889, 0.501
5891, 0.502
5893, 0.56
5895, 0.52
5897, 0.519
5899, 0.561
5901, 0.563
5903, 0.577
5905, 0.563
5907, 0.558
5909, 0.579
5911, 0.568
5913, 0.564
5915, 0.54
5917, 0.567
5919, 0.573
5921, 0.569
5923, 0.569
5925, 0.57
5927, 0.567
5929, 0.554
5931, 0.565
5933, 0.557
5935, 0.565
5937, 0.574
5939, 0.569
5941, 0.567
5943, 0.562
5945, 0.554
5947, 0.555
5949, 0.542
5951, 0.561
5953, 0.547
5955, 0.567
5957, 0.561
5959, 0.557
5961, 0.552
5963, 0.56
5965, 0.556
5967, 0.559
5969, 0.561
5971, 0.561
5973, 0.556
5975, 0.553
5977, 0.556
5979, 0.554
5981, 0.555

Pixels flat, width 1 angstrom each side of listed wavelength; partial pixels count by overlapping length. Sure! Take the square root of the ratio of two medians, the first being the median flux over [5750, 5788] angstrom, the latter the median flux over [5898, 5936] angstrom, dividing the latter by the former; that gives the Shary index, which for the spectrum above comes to 0.984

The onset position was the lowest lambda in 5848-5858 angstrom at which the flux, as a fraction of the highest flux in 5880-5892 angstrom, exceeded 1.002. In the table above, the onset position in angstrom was 5849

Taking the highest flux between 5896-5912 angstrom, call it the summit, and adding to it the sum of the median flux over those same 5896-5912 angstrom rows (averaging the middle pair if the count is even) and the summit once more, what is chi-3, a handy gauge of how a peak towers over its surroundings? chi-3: 1.72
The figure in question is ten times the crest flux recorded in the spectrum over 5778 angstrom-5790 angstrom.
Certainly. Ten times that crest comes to 5.85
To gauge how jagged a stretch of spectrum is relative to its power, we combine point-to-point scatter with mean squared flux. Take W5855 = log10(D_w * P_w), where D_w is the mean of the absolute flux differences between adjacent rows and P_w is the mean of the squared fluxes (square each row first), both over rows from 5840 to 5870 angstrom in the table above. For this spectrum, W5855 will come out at -2.53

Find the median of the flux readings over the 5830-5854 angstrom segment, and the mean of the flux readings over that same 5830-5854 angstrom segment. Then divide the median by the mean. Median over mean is 1.00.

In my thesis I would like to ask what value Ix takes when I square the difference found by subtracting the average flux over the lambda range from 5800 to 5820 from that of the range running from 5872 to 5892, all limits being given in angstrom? 0.0004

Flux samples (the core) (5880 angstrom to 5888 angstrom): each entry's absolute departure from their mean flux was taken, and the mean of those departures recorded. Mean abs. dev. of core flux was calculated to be 0.002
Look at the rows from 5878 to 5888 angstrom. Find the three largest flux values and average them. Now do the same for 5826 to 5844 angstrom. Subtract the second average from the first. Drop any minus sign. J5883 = 0.011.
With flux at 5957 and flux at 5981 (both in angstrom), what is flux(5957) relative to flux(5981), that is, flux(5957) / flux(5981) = 1.01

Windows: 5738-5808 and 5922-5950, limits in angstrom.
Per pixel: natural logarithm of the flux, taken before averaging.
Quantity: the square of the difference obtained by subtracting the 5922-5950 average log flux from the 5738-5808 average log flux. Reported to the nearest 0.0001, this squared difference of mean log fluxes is 0.0016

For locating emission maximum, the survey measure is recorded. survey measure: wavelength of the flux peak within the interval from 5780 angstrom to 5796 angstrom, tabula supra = 5795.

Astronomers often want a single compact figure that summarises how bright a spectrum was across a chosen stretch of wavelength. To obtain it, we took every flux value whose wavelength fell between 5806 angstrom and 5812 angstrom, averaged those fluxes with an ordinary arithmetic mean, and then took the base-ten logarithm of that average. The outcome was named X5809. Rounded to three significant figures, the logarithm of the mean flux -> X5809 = -0.235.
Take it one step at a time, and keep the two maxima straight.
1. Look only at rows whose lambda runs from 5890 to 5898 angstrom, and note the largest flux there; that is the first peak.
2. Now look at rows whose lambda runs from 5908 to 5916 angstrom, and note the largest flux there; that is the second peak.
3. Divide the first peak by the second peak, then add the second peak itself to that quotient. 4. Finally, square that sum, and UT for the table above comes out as 2.39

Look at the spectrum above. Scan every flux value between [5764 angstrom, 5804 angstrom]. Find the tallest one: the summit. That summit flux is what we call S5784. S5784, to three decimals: 0.611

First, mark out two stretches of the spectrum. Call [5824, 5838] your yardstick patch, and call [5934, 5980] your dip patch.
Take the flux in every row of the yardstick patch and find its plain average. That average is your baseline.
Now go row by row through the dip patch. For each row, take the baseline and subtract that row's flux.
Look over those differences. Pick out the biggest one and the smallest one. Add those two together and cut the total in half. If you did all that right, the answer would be 0.021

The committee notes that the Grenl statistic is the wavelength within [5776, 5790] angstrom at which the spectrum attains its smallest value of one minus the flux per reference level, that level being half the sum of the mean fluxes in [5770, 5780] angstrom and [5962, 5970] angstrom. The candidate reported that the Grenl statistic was 5777 angstrom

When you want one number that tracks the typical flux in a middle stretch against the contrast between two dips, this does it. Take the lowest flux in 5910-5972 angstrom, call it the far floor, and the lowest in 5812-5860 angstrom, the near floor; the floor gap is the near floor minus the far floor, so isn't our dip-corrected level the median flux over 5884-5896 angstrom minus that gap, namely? 0.529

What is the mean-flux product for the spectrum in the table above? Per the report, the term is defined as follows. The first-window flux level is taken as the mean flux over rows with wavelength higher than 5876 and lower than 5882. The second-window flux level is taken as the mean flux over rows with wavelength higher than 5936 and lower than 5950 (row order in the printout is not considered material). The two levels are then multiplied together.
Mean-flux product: 0.320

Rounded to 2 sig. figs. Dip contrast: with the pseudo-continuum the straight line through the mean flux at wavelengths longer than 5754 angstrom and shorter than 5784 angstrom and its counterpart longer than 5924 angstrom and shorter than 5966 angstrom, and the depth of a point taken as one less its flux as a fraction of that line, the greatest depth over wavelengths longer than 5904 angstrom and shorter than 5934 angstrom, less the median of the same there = 0.048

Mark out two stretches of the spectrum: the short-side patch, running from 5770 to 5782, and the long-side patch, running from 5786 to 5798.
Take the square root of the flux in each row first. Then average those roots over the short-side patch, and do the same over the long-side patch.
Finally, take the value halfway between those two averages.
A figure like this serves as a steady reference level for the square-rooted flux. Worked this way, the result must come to 0.762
